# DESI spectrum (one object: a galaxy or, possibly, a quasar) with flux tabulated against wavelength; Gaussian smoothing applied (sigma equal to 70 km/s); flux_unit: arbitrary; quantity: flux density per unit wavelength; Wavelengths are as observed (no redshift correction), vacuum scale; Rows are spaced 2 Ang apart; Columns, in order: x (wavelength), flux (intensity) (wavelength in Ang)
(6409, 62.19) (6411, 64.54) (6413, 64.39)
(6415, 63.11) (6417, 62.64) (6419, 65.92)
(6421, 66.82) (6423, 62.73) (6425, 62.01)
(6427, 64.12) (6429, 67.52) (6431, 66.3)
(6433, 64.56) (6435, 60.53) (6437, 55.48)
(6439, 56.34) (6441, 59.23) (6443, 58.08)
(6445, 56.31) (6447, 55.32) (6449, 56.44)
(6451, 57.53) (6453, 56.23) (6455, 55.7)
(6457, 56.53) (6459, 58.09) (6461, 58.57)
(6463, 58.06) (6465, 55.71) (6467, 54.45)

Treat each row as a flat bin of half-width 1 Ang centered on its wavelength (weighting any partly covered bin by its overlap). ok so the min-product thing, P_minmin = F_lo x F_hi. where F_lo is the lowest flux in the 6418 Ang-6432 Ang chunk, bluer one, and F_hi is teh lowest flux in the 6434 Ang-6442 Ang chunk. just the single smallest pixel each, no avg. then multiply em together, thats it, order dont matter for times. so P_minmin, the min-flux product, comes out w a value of 3440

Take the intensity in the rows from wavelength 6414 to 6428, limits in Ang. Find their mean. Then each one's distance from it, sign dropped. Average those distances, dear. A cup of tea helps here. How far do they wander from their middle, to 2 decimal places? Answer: 1.47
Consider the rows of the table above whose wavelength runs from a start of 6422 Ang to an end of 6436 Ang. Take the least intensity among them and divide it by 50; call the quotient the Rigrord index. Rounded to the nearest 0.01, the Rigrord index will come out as 1.21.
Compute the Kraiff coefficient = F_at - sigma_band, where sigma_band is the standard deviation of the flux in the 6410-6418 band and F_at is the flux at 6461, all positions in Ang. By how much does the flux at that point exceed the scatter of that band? 58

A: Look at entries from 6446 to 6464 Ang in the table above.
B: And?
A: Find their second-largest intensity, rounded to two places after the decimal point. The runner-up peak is 58.09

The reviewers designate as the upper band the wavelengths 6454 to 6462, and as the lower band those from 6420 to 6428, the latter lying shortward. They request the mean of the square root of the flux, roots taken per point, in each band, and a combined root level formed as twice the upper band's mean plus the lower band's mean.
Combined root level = 23.1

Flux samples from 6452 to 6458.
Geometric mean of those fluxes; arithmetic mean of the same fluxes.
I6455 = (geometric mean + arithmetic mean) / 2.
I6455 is 56.2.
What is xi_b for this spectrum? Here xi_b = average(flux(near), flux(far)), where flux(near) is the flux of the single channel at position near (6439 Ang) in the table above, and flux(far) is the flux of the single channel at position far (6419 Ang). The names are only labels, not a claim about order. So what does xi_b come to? 61.1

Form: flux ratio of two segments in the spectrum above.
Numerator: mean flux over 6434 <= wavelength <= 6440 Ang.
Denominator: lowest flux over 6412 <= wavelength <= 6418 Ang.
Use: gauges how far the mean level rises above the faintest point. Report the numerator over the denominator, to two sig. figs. 0.92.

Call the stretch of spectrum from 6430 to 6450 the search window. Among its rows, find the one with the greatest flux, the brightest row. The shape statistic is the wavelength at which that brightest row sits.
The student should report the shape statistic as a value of 6431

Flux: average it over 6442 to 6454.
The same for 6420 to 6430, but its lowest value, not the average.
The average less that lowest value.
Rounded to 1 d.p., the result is -5.4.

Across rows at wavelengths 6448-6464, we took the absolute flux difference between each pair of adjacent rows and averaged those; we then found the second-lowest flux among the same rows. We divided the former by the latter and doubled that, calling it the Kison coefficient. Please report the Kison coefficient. 0.03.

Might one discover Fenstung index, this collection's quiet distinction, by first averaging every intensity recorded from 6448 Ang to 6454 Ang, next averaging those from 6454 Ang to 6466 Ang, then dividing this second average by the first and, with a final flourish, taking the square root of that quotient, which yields 1.00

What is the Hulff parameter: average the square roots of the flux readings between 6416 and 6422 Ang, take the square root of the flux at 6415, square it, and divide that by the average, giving 7.8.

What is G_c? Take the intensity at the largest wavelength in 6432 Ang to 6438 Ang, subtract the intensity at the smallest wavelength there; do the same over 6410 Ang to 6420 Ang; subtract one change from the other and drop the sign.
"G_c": 10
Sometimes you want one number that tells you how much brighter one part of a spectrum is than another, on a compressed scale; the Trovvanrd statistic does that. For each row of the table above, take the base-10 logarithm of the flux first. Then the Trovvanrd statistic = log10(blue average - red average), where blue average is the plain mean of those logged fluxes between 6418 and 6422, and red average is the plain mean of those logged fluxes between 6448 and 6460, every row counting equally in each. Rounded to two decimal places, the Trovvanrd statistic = -1.17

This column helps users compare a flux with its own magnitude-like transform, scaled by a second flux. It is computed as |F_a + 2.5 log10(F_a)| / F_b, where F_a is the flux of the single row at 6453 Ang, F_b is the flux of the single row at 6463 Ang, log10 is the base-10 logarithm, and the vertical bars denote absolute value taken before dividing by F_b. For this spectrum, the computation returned 1.04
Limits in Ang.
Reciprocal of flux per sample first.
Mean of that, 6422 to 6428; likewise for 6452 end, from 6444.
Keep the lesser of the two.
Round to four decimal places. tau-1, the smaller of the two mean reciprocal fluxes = 0.0159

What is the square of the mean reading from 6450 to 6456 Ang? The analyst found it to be 3191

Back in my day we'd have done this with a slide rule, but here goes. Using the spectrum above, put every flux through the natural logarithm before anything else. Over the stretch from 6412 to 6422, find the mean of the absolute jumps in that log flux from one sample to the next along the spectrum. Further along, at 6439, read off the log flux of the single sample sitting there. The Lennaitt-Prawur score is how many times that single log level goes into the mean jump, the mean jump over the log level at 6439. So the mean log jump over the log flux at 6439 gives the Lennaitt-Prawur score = 0.0057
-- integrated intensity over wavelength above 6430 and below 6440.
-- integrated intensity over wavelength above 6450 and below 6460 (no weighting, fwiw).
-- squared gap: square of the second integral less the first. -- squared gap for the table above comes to 1464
